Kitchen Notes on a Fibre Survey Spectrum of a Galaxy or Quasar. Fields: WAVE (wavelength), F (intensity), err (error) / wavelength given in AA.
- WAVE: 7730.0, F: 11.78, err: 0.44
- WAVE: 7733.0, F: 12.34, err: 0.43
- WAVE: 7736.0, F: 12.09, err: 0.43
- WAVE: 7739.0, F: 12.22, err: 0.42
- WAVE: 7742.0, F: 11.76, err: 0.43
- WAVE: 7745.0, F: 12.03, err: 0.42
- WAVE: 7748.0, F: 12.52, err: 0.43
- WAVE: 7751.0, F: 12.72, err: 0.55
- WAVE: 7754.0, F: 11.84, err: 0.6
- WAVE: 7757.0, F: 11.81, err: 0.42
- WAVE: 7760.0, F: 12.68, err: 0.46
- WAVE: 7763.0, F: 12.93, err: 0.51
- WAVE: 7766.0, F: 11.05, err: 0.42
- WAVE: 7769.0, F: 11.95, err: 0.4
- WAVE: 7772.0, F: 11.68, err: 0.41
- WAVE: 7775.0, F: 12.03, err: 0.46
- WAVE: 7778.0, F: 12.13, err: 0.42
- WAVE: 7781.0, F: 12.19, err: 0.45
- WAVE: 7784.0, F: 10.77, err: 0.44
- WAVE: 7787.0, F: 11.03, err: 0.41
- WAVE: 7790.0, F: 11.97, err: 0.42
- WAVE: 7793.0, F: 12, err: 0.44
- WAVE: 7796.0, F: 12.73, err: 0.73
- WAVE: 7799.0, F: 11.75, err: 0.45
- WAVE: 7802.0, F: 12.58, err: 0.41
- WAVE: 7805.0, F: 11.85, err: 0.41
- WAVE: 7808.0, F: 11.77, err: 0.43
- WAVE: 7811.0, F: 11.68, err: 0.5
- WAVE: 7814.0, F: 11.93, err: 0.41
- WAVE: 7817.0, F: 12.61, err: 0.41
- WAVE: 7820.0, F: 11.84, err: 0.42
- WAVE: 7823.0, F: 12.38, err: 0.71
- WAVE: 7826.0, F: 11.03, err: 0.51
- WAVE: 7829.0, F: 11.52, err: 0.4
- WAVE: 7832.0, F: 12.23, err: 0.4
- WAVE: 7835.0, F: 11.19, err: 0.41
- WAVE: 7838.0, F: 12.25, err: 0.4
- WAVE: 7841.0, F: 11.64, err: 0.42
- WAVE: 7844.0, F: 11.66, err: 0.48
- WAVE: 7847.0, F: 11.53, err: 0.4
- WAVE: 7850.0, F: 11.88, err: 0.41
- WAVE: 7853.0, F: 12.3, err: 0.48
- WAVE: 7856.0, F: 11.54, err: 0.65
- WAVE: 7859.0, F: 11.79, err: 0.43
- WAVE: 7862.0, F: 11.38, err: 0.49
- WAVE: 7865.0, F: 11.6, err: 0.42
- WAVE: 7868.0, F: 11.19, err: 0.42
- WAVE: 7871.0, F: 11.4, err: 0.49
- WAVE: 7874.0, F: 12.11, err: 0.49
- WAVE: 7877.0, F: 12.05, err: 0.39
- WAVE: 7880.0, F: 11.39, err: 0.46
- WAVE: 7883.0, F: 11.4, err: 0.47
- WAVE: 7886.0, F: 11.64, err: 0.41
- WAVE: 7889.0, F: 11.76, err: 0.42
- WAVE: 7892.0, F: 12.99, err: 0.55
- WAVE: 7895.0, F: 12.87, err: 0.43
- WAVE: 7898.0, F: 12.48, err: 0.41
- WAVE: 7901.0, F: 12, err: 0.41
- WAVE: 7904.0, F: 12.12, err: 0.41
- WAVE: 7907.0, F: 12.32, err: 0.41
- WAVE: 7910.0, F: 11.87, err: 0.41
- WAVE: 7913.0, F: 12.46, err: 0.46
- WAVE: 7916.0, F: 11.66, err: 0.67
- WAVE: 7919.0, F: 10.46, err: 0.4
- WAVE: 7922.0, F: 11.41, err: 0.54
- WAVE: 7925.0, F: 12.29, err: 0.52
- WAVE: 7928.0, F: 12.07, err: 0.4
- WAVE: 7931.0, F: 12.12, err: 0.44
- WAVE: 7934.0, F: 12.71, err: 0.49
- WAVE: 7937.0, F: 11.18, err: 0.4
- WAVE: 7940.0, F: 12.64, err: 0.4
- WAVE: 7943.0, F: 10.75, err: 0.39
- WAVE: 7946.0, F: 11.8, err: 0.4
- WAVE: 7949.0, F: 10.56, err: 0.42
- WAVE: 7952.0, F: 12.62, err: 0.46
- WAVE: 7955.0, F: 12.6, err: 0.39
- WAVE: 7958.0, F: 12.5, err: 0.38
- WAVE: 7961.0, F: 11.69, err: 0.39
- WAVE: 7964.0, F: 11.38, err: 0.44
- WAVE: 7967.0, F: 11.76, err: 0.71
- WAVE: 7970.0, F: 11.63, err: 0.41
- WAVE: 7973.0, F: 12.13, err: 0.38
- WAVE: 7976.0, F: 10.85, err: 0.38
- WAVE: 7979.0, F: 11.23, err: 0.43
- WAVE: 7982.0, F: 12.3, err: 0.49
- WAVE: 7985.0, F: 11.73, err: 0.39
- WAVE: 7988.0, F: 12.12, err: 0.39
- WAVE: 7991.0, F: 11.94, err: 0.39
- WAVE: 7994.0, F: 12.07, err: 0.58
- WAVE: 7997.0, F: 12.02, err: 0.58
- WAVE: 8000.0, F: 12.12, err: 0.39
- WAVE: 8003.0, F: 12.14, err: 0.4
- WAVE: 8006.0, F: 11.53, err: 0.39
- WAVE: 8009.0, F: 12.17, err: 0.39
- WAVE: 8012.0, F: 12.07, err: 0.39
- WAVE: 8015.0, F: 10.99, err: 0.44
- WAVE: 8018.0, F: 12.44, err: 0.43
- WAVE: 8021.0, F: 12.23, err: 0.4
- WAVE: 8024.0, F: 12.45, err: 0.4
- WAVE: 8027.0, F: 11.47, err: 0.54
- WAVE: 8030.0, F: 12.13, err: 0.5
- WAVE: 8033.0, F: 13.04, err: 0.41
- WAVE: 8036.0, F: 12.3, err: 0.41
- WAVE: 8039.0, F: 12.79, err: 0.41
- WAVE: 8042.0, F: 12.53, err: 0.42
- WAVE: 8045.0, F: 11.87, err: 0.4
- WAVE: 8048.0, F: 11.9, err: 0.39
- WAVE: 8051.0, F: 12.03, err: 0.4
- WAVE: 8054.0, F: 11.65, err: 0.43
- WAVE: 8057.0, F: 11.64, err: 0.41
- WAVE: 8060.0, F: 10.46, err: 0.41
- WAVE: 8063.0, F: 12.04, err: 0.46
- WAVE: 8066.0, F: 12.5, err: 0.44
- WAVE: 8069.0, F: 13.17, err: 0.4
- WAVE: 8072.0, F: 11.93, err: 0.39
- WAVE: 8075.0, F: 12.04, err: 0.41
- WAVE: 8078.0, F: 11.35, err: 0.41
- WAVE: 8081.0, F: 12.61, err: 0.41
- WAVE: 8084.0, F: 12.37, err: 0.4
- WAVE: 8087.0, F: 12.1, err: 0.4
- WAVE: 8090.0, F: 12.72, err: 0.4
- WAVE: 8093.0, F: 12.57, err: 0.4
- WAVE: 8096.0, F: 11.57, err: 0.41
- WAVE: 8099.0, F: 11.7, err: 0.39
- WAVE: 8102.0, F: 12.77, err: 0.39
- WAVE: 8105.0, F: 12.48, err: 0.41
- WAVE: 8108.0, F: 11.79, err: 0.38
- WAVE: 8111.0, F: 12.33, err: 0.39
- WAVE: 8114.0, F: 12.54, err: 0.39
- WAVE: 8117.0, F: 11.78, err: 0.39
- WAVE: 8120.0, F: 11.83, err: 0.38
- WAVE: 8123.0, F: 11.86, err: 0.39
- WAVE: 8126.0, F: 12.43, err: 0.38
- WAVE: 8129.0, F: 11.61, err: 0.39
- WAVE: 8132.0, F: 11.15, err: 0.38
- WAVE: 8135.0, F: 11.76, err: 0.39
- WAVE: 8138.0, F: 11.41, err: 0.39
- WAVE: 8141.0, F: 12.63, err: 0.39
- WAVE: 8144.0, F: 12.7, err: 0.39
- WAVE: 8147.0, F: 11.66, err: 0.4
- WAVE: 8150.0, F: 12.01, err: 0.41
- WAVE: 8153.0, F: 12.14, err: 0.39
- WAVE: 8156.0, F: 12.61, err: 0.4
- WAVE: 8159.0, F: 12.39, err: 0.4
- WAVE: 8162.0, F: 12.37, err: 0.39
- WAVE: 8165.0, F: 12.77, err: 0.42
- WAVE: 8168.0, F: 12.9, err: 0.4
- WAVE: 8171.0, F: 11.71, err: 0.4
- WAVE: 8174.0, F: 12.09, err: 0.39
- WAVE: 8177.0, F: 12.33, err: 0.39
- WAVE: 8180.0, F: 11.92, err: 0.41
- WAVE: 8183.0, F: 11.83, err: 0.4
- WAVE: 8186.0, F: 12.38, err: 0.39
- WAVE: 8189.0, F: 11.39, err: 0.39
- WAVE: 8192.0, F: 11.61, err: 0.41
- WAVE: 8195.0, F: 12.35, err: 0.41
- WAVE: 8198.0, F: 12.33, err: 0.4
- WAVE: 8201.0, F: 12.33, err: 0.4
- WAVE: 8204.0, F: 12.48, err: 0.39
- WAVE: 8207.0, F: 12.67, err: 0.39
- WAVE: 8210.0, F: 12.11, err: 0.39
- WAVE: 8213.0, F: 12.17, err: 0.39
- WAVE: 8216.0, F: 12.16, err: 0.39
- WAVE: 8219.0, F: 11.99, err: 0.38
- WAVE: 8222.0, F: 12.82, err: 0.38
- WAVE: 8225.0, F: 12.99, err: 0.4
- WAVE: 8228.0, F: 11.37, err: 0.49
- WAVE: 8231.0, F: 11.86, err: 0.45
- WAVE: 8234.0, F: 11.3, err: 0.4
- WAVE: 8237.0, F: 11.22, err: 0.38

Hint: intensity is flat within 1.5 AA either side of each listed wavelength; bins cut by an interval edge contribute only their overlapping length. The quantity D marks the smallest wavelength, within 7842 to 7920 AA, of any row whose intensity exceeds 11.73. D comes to 7850.0 AA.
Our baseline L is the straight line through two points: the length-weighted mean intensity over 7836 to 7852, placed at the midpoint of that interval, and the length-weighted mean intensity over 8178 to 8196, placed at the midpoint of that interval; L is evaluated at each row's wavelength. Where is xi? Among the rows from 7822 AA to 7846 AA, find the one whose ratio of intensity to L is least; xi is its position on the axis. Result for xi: 7826.0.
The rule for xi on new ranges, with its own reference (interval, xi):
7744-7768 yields 7766.0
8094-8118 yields 8096.0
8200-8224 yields 8219.0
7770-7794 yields 7784.0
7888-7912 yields 7889.0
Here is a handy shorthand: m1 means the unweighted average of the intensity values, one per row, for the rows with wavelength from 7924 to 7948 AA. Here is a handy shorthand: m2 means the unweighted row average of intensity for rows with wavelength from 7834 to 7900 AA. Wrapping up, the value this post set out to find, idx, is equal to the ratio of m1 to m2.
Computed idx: 1.01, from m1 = 11.9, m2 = 11.8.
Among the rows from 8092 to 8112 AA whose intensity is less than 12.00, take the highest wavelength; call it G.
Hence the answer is 8108.0 AA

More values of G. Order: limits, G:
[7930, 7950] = 7949.0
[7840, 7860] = 7859.0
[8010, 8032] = 8027.0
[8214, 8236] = 8234.0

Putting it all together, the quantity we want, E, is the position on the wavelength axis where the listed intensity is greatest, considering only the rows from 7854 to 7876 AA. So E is 7874.0 AA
